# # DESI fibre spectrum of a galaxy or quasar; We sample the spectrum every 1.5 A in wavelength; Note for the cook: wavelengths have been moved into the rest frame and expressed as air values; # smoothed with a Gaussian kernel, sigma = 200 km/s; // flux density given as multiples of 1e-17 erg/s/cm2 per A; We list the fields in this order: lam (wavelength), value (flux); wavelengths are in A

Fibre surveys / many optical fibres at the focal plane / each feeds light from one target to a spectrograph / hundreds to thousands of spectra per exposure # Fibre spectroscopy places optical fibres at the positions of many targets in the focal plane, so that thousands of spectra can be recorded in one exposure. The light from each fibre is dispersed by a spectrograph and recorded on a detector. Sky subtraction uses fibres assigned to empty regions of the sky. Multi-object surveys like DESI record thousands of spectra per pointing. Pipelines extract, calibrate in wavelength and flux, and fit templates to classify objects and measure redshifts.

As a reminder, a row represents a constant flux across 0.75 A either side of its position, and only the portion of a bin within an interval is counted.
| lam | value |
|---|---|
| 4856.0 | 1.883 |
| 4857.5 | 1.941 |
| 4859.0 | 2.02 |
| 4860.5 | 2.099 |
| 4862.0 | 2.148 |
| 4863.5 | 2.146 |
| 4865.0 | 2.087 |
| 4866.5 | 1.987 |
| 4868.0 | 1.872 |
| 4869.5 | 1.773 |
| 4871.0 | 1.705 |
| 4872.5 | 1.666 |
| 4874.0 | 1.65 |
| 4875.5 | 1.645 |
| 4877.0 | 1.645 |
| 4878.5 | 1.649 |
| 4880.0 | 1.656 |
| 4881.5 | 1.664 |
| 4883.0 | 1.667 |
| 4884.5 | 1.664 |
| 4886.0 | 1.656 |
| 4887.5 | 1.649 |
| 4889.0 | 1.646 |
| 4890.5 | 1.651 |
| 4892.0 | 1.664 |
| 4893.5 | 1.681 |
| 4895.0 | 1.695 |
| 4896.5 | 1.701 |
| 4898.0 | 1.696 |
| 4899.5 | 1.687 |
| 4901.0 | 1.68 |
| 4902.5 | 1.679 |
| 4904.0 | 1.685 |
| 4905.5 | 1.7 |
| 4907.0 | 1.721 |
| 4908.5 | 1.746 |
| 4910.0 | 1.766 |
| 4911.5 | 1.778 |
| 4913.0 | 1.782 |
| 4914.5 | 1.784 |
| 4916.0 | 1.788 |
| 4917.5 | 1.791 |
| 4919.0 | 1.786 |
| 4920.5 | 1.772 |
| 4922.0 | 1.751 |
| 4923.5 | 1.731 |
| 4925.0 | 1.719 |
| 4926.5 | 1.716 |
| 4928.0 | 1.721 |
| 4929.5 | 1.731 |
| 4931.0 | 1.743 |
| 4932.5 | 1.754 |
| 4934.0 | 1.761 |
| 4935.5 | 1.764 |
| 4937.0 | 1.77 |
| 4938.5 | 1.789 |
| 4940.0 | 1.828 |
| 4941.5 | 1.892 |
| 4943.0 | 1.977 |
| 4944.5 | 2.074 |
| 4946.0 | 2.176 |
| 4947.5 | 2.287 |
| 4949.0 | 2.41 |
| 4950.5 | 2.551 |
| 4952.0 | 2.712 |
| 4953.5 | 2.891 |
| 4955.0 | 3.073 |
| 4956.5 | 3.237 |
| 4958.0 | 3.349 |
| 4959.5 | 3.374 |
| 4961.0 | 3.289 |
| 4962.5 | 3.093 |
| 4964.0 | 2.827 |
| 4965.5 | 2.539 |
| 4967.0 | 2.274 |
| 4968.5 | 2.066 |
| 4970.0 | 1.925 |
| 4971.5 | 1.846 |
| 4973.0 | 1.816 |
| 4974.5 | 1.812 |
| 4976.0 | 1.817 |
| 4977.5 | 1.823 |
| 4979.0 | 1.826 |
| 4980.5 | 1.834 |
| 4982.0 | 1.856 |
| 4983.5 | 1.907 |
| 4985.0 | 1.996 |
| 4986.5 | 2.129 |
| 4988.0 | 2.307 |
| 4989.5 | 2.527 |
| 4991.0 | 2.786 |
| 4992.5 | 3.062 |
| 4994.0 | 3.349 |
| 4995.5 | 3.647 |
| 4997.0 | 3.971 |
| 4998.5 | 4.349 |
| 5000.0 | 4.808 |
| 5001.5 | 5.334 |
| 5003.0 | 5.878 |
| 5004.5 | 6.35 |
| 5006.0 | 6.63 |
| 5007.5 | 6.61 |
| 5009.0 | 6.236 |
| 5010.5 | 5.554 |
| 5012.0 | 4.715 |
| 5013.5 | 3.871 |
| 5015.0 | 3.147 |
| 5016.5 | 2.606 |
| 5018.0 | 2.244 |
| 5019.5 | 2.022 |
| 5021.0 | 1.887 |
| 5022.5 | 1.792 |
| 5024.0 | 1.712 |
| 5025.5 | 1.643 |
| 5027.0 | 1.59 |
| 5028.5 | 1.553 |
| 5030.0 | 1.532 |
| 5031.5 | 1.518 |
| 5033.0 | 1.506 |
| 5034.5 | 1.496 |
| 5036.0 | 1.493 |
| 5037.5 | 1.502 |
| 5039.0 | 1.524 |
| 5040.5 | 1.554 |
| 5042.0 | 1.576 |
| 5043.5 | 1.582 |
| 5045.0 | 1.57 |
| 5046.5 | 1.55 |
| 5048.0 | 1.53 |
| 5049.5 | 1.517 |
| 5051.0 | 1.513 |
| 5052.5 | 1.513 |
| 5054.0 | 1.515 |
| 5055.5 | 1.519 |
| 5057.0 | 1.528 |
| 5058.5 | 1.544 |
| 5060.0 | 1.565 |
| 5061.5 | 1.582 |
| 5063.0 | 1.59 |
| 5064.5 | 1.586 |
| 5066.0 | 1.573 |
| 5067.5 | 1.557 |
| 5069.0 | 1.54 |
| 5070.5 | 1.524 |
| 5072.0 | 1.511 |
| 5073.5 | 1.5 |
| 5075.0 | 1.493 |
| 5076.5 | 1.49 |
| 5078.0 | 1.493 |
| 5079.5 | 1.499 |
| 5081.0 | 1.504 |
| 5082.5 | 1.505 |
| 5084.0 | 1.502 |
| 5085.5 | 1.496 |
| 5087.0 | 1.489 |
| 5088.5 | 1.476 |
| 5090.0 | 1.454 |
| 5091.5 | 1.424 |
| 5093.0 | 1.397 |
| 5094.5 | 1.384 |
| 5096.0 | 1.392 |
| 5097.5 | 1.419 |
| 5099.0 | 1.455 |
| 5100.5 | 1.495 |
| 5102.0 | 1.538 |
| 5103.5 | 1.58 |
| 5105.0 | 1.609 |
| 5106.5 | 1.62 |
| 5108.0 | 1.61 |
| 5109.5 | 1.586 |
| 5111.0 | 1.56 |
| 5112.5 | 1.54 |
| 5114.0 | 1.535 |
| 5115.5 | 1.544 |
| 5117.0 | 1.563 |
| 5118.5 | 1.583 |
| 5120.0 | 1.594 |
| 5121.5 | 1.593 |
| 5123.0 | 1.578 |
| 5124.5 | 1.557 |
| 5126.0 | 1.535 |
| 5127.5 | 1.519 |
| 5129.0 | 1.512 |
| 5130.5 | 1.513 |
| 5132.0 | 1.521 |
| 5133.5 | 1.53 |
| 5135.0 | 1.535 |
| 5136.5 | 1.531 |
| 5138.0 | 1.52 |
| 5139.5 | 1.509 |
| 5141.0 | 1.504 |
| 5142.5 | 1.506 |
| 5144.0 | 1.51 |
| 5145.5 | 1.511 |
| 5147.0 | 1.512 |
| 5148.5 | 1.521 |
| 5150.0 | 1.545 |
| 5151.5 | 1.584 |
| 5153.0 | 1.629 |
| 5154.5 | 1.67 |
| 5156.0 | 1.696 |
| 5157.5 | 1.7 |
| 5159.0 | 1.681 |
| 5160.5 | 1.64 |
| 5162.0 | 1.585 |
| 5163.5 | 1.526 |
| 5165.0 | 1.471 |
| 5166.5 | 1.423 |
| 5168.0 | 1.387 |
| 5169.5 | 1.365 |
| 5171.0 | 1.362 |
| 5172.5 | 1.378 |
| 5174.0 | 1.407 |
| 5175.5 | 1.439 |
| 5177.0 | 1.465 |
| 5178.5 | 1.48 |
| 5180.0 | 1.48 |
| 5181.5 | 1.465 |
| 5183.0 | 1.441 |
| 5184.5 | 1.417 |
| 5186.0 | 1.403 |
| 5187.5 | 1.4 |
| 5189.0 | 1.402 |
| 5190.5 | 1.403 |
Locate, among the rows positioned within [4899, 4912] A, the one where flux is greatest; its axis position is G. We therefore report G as 4911.5 A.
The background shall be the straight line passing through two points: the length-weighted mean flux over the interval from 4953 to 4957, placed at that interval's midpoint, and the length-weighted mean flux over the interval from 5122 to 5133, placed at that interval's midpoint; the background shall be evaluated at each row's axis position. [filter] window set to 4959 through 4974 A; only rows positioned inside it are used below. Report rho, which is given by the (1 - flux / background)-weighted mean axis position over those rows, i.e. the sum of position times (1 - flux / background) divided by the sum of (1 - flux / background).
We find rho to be 4971.1 A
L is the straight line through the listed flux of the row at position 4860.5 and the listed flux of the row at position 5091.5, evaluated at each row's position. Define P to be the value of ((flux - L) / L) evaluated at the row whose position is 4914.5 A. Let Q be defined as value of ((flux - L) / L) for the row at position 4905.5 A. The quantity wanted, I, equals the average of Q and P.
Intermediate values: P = -0.08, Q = -0.1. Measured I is -0.11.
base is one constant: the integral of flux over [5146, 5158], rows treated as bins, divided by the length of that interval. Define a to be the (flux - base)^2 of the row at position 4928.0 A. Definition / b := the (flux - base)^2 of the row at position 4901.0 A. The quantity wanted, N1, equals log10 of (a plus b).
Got -1.7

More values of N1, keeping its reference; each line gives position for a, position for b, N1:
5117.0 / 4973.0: -1.3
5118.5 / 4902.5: -2.2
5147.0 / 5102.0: -1.9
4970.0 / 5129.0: -1.0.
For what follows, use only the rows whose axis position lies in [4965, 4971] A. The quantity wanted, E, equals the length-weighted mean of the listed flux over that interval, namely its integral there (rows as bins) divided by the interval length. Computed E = 2.17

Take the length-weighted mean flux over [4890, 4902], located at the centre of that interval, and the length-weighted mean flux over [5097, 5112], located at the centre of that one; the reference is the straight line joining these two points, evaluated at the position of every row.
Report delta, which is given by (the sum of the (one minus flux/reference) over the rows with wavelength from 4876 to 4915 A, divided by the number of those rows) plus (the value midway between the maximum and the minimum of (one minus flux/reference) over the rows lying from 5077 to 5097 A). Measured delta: 0.07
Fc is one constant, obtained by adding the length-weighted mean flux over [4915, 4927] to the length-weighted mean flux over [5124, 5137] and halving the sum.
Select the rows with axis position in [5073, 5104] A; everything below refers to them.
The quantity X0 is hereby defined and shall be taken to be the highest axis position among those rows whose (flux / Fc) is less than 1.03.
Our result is 5103.5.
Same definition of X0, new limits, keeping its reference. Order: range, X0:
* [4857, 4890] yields 4889.0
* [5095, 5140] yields 5139.5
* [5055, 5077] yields 5076.5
